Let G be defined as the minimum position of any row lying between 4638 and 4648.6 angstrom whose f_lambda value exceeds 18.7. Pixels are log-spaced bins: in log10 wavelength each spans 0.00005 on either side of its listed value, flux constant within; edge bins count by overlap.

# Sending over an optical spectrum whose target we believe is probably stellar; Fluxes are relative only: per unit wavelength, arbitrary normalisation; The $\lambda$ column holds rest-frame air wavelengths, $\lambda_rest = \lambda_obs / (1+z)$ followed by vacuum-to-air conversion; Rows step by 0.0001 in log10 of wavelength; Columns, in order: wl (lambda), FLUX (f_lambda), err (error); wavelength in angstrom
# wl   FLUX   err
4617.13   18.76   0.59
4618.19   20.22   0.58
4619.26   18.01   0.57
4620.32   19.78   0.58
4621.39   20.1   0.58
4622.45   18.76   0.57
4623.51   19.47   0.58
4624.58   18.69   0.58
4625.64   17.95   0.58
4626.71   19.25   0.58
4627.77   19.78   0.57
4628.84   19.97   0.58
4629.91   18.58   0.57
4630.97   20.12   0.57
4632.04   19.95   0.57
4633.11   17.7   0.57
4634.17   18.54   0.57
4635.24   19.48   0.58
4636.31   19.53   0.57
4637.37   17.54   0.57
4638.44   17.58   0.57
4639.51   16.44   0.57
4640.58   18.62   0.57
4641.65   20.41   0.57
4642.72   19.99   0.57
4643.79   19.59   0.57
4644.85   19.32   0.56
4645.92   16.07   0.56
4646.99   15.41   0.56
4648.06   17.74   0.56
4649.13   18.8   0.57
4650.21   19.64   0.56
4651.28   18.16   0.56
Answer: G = 4641.65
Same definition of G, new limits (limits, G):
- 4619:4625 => 4620.32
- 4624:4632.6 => 4626.71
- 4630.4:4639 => 4630.97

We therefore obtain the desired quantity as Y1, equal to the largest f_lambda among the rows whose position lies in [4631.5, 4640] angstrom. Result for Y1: 19.95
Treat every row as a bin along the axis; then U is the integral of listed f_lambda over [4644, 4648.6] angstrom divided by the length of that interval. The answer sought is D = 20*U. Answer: 347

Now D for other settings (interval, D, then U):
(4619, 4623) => 385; 19.3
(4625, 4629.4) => 384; 19.2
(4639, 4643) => 376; 18.8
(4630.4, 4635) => 382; 19.1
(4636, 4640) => 354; 17.7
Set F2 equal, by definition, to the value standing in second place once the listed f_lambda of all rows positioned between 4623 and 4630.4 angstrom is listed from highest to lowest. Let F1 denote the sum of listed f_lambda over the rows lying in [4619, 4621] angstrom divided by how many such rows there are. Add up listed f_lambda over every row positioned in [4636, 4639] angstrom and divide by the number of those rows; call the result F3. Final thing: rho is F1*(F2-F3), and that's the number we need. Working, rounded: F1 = 18.9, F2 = 19.78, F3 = 18.2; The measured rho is 30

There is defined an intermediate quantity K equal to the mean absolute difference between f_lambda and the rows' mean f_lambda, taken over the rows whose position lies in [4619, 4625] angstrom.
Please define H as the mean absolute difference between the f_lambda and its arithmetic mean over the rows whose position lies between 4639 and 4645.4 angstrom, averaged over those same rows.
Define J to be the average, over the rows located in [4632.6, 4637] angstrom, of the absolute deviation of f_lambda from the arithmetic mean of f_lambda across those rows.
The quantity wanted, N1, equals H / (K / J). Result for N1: 1.1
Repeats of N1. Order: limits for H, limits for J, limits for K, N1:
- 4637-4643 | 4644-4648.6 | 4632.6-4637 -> 2.5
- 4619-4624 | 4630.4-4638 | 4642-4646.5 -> 0.5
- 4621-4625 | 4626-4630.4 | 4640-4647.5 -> 0.2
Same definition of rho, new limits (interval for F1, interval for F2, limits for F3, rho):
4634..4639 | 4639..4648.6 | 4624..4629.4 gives 16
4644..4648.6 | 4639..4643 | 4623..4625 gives 16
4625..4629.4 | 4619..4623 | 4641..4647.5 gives 25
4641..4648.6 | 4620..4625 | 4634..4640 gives 29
